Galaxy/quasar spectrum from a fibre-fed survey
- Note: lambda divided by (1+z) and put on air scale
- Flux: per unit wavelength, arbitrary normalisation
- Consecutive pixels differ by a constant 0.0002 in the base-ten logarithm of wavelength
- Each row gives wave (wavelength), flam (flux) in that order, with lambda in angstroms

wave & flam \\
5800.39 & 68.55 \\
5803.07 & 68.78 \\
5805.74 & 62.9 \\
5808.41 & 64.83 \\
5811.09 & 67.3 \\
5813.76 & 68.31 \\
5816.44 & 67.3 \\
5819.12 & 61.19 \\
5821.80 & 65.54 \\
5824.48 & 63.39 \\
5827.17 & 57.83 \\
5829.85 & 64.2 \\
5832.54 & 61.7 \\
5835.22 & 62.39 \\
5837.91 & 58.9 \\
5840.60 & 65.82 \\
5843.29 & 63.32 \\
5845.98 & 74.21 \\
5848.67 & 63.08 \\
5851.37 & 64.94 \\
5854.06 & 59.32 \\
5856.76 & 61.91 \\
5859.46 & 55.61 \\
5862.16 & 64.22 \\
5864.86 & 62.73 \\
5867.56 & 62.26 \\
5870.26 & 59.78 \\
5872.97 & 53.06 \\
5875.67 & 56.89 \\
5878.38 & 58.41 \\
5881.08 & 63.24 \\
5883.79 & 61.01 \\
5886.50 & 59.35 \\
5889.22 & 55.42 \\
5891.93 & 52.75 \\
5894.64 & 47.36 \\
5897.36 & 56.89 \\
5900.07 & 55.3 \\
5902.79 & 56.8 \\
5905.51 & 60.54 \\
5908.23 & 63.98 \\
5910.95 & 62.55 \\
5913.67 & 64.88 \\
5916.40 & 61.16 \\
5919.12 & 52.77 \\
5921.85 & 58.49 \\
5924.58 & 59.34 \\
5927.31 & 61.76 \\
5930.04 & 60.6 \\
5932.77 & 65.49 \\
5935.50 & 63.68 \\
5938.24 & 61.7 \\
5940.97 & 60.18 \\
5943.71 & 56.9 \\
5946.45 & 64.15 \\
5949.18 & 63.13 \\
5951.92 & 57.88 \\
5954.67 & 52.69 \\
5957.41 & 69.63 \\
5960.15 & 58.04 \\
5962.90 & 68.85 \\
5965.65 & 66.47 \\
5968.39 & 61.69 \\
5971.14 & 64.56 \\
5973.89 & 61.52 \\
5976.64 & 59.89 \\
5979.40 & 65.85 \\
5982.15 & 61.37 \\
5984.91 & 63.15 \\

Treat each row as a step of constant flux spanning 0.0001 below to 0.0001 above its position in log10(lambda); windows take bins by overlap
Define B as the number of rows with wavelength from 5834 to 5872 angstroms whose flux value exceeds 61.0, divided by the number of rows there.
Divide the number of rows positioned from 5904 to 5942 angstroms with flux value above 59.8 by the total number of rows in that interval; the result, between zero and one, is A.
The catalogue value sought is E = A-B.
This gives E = 0.07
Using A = 0.79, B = 0.71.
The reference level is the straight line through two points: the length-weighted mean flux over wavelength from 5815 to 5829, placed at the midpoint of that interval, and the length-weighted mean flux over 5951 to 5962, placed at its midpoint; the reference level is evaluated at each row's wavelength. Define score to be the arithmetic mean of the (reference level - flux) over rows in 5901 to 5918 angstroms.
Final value -0.6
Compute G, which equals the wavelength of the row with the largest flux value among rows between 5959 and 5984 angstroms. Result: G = 5962.90 angstroms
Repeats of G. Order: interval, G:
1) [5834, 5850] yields 5845.98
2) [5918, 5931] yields 5927.31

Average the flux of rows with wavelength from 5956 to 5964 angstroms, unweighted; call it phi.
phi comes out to 66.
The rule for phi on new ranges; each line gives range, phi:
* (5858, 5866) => 61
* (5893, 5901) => 53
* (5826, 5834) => 61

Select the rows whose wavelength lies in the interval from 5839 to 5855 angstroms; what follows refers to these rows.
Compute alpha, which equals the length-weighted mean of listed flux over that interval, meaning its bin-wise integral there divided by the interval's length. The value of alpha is 65.2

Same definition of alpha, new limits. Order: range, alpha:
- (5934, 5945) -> 60.7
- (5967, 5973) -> 63.1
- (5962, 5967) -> 67.5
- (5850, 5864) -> 61.2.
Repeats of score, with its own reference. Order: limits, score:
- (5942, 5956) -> 1.2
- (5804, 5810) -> -0.4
